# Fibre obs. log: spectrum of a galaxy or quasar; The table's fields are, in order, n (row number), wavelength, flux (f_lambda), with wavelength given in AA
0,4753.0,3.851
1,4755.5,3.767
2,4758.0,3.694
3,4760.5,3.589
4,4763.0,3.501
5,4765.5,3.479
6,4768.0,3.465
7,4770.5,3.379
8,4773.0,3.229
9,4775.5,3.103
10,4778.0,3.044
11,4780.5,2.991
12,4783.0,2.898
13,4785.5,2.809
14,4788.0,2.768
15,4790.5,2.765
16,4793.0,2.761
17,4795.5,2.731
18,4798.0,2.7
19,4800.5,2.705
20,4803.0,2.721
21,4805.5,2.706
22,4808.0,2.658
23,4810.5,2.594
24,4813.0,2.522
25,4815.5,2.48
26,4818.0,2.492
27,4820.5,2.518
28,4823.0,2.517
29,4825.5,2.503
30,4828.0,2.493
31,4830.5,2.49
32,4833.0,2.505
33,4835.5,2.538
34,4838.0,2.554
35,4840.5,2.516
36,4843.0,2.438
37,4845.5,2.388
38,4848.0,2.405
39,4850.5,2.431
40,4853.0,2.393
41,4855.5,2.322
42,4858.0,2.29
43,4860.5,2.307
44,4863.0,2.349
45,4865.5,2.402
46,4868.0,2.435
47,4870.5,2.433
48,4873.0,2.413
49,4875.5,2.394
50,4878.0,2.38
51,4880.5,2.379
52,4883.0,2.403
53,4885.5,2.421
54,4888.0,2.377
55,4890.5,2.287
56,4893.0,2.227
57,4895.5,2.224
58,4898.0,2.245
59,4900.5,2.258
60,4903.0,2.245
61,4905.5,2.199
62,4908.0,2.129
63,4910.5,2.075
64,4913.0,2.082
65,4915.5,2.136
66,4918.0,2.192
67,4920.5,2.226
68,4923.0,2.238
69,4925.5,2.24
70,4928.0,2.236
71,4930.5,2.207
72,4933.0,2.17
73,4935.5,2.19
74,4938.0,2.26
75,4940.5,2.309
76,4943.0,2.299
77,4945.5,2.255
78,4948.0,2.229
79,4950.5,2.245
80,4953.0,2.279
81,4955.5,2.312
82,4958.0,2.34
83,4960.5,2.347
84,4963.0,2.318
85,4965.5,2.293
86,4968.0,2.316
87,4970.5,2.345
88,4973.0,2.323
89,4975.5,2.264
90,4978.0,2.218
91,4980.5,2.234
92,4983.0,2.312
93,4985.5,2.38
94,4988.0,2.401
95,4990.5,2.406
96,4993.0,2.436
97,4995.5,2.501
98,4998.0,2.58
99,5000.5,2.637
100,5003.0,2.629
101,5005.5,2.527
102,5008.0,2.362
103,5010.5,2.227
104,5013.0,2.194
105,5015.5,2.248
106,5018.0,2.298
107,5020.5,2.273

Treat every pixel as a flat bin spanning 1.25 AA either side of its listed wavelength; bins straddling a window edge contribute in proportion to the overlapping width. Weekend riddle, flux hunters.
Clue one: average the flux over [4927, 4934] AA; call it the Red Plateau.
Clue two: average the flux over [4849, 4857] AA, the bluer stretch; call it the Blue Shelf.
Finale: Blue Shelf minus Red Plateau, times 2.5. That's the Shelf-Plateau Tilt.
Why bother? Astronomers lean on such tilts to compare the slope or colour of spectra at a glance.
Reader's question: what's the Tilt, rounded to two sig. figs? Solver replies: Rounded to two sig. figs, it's 0.44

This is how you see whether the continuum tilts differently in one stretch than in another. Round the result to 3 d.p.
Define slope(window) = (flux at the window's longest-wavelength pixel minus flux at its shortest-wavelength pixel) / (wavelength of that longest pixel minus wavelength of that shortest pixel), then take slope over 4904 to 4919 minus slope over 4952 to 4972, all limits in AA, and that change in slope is -0.004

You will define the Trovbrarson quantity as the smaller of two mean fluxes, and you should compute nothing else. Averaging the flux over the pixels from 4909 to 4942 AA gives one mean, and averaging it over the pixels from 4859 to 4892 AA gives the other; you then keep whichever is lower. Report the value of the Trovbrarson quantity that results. 2.20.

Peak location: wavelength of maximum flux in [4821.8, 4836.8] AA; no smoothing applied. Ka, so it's 4835.5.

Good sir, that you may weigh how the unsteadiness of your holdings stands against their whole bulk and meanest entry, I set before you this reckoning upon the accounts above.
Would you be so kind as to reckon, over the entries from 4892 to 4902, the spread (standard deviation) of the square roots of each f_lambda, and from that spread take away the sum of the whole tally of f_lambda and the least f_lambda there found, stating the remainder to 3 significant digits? -11.2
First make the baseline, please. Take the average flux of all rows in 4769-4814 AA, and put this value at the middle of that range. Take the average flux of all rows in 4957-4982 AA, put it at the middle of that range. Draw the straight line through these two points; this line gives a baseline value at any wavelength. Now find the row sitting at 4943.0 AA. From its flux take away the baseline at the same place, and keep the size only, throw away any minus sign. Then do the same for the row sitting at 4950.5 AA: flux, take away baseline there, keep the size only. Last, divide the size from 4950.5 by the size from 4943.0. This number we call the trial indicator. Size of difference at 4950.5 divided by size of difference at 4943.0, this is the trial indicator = 1.4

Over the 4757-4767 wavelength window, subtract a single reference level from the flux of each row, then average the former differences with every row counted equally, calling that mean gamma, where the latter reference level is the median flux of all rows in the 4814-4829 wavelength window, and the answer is 1.1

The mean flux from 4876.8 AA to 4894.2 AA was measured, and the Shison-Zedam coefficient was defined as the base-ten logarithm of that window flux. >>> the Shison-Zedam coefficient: 0.372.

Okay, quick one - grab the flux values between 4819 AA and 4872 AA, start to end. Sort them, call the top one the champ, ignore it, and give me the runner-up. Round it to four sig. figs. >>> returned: 2.538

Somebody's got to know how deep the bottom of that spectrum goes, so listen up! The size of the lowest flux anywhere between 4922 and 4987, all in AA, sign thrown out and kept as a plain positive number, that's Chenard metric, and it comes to 2.17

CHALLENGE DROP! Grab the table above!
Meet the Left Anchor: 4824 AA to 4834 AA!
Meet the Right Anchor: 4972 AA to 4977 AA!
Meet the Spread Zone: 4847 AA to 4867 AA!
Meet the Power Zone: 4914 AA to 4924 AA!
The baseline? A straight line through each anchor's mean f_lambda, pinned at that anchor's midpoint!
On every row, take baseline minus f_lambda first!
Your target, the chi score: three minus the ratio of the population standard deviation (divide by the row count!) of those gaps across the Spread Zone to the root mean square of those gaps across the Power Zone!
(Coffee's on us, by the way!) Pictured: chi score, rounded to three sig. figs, 2.74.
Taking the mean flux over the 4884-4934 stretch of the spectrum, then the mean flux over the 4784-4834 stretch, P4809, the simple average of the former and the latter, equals 2.42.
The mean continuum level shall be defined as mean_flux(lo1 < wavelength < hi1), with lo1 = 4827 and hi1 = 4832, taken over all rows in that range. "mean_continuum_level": 2.49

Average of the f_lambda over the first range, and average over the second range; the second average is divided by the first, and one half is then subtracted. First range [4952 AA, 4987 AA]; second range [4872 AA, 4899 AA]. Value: 0.515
